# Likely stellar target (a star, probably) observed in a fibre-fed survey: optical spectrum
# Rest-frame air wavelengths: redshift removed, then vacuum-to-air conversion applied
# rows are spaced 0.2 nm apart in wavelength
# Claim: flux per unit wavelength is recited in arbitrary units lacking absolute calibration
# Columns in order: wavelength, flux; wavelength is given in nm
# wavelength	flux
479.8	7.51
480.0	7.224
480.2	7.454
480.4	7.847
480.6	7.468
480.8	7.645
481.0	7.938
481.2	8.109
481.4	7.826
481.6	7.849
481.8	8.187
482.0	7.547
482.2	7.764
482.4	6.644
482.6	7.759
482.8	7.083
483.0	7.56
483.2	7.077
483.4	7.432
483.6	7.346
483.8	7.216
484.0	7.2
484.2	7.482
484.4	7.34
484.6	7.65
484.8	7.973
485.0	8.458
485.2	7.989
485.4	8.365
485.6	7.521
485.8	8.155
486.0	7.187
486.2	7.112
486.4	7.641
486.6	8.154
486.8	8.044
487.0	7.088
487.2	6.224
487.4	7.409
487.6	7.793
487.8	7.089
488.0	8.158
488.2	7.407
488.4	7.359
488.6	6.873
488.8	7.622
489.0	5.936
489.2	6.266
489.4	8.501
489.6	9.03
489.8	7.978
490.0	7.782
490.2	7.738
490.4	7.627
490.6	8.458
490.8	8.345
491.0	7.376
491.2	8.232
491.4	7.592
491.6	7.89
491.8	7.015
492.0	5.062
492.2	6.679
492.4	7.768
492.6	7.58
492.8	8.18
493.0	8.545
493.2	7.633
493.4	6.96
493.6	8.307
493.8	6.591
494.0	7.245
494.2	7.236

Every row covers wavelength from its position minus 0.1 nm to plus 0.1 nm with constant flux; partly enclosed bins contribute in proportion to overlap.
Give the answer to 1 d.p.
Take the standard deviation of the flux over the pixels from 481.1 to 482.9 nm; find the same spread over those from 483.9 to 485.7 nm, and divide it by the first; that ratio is 0.9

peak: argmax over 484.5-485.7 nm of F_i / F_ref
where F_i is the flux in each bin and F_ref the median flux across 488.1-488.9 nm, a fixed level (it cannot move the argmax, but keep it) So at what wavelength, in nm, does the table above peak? 485.0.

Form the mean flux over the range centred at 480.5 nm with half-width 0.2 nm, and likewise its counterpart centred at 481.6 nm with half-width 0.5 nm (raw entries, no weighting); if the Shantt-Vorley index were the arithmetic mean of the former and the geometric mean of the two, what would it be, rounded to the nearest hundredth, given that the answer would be 7.72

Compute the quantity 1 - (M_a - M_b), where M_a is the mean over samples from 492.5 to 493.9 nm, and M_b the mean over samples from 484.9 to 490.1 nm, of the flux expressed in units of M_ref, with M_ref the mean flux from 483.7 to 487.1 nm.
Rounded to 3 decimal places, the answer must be 0.987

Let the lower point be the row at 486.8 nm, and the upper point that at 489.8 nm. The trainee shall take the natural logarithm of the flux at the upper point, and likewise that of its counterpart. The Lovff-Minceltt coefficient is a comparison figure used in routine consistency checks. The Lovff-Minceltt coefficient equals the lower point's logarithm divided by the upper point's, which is 1.00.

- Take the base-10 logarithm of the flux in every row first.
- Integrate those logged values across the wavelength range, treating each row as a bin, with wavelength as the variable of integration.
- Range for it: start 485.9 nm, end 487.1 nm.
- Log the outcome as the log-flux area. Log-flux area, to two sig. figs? 1.1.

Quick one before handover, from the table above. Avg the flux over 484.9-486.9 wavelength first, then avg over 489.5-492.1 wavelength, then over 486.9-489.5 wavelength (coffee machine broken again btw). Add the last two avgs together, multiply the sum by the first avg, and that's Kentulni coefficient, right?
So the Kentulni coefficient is 117.2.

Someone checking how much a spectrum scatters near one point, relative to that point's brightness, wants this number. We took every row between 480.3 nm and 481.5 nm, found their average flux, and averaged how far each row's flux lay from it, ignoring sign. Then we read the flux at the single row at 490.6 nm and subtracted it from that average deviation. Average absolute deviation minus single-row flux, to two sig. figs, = -8.3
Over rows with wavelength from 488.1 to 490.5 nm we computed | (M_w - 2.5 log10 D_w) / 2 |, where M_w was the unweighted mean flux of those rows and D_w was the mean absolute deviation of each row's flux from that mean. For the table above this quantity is 4.02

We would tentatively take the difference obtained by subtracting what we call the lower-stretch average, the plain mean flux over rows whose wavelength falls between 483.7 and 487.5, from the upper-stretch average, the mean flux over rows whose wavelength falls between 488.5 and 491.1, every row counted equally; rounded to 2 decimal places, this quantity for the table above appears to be 0.07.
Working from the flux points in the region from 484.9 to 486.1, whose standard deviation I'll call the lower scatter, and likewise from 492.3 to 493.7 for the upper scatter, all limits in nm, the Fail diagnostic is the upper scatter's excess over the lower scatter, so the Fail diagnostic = 0.0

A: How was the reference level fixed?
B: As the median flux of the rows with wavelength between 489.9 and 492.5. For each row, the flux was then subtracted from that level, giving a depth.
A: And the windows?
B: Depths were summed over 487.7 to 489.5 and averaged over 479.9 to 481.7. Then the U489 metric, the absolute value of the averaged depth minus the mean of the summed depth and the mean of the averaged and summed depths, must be 3.3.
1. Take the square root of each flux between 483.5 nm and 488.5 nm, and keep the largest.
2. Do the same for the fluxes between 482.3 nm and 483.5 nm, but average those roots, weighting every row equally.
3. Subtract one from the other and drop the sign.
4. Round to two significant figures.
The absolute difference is 0.21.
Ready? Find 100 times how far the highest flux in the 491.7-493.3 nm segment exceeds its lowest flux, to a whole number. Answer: 348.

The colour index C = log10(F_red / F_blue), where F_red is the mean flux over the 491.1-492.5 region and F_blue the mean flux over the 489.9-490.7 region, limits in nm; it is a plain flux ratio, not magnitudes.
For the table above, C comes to -0.042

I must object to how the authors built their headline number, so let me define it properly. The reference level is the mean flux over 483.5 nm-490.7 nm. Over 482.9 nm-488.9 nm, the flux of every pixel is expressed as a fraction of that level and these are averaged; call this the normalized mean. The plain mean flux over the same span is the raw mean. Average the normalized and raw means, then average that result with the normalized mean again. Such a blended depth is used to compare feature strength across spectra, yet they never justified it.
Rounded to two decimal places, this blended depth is 2.63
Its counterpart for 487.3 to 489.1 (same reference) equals 2.54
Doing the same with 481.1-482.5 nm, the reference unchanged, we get 2.69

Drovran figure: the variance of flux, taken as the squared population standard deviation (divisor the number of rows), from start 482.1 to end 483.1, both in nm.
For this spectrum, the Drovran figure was 0.2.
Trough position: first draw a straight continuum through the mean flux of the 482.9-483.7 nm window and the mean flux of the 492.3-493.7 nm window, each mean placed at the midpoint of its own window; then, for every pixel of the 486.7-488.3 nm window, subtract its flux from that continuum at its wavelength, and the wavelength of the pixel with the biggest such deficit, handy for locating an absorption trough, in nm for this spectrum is 487.2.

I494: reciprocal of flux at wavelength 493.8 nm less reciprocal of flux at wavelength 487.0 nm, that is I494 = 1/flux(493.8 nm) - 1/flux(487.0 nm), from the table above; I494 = 0.011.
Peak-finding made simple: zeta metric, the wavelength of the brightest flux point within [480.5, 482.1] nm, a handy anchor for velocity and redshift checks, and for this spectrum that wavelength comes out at 481.8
